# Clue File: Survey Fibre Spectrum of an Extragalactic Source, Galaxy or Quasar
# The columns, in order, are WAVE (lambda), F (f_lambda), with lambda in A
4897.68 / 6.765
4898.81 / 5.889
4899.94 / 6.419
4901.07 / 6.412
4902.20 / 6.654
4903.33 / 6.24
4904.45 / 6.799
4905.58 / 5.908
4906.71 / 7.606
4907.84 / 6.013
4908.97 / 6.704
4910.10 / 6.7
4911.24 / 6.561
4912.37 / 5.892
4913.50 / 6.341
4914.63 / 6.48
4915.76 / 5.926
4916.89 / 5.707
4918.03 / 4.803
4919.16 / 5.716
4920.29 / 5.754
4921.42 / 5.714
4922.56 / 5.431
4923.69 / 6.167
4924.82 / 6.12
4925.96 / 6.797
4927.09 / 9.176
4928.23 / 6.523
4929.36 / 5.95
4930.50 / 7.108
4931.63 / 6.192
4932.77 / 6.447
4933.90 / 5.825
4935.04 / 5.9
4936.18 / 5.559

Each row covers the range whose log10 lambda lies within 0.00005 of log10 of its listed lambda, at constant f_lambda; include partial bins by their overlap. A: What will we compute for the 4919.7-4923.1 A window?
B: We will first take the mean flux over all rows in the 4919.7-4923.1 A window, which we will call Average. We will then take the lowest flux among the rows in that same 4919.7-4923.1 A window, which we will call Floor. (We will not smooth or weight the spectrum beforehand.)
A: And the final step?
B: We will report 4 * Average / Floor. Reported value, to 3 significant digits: 4.15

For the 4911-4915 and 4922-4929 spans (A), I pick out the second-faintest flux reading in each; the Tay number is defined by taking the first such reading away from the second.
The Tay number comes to -0.22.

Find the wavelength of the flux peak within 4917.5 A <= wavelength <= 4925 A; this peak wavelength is 4923.69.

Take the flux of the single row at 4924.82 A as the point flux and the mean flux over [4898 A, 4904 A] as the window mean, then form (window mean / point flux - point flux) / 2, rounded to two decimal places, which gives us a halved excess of -2.54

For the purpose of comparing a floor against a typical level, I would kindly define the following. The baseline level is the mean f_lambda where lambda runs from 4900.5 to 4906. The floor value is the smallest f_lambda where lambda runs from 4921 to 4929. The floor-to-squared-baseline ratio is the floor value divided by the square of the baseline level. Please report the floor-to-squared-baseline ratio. 0.132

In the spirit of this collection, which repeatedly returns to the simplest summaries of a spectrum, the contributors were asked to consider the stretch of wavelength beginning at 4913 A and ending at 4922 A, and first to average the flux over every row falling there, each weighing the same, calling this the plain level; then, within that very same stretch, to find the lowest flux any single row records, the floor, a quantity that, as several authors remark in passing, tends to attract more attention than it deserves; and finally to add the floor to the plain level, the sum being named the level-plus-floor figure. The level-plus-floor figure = 10.6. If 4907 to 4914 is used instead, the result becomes 12.3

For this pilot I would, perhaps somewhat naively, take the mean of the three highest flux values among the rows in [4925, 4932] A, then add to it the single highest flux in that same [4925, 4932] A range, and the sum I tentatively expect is 16.9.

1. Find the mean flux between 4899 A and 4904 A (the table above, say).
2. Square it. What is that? 41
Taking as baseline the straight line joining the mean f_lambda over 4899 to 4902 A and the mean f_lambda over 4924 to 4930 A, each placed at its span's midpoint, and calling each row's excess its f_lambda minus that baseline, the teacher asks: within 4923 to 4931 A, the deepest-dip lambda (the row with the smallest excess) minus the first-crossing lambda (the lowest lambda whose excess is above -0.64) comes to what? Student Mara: 3.4 A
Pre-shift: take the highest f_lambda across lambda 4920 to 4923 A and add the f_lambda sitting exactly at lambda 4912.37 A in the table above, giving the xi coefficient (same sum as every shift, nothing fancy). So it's 11.6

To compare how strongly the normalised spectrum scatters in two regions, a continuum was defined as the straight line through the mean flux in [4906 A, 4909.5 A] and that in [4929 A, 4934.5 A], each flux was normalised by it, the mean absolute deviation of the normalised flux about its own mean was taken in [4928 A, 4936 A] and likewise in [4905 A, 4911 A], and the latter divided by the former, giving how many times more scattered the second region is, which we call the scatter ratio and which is 1.43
